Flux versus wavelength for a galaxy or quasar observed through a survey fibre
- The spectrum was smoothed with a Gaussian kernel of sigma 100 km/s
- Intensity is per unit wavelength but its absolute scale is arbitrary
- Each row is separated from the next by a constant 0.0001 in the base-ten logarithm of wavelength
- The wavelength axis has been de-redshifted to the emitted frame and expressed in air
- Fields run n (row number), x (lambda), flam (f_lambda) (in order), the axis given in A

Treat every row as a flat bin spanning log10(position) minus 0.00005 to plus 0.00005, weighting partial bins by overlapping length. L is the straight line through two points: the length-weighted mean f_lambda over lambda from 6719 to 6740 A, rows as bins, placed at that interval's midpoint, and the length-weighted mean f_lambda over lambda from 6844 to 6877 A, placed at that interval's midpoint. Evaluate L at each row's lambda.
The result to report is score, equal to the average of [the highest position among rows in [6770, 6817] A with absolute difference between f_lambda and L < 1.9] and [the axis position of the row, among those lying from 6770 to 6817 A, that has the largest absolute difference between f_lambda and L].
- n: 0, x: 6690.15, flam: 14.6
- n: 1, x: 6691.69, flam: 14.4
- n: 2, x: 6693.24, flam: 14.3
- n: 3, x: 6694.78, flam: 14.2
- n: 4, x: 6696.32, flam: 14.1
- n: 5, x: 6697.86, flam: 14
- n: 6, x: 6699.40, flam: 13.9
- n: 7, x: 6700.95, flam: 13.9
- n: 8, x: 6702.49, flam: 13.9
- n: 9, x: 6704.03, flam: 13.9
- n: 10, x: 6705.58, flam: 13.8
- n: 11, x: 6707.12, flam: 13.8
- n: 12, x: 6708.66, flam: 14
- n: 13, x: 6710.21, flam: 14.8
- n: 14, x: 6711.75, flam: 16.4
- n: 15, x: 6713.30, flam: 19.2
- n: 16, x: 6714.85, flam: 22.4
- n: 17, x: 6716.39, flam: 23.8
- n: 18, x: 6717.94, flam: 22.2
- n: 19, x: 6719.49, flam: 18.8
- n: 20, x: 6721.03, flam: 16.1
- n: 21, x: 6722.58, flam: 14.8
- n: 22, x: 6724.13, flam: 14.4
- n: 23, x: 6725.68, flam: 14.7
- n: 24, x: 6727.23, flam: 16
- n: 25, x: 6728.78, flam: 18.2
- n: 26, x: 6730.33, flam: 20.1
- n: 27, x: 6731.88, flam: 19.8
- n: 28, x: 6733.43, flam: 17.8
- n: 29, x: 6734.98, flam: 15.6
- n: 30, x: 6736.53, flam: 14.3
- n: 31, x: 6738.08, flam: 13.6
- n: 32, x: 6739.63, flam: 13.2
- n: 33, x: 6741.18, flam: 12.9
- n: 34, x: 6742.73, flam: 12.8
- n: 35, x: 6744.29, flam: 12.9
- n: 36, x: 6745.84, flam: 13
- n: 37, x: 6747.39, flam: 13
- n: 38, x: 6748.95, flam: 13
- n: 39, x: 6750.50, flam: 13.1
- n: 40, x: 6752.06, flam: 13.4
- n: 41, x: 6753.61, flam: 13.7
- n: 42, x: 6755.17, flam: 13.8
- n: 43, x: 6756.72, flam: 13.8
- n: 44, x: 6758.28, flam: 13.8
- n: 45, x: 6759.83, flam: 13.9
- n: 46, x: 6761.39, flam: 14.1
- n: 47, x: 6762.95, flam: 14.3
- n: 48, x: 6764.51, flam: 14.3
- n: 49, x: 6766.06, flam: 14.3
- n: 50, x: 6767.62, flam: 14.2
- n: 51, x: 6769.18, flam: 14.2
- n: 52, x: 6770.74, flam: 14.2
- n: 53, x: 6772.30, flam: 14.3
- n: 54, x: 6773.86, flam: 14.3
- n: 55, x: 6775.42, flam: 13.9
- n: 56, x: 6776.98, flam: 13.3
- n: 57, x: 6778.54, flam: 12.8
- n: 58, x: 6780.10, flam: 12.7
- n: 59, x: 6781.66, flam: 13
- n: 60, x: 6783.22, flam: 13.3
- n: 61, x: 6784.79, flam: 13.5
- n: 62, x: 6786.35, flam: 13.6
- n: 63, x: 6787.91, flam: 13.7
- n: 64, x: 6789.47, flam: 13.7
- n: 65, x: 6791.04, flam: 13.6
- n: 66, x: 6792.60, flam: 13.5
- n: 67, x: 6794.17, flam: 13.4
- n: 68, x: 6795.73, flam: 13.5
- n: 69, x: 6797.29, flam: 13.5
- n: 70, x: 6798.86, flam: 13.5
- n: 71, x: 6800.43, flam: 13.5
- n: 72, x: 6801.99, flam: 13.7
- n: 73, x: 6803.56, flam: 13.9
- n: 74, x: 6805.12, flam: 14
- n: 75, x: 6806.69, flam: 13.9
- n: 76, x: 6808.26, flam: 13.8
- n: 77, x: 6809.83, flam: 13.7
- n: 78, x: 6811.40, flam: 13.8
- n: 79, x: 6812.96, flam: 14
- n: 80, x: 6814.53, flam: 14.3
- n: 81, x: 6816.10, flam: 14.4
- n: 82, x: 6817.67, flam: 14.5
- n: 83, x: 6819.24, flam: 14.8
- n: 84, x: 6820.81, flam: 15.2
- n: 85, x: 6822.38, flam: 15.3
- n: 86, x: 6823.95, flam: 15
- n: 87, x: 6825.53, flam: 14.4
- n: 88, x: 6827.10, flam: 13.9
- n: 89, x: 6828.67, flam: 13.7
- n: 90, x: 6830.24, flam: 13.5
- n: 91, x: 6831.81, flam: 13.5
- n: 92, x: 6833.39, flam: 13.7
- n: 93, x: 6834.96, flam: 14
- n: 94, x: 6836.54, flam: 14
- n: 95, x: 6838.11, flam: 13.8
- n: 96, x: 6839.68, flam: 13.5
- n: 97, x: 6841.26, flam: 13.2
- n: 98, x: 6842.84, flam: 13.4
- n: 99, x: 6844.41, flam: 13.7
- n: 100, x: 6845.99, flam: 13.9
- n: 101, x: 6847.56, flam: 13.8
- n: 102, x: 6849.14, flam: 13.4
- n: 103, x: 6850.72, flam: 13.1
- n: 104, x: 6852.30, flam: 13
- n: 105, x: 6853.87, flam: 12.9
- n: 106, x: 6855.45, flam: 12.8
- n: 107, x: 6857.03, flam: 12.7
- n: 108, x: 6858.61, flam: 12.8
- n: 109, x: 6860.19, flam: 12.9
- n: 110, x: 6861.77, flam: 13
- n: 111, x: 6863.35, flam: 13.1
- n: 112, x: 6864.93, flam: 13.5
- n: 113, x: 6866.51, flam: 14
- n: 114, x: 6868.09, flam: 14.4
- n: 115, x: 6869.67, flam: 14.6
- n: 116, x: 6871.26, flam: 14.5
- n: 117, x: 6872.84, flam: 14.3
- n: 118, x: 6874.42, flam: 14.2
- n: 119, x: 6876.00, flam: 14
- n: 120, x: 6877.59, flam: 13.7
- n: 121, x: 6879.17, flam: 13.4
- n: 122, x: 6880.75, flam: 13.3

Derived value 6798.1 A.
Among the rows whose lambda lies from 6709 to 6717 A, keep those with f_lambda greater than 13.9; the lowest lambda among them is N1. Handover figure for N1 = 6710.21 A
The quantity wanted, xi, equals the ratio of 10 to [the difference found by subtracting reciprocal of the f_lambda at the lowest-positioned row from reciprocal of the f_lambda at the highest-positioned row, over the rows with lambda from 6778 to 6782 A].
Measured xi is -8320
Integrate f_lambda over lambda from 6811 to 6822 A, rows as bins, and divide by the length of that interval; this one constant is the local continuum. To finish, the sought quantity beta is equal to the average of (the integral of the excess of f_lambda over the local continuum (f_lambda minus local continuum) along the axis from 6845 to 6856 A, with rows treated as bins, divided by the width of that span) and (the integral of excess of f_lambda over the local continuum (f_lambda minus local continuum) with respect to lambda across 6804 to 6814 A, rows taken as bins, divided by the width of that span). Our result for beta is -0.91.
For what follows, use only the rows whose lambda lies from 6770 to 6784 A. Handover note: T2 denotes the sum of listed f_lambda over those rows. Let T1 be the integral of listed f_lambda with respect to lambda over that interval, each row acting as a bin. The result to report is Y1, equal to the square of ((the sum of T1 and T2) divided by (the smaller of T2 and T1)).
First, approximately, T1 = 189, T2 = 122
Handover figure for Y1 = 6.53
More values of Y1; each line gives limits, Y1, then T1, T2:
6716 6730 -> 6.49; 246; 159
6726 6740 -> 6.55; 232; 149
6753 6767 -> 6.53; 196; 126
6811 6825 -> 6.54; 205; 131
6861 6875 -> 6.53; 195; 126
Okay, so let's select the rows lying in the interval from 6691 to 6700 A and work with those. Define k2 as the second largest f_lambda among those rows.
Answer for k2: 14.3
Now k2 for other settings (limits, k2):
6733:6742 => 15.6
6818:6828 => 15.2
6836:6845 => 13.8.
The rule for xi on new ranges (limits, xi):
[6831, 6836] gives -3780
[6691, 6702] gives 4003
